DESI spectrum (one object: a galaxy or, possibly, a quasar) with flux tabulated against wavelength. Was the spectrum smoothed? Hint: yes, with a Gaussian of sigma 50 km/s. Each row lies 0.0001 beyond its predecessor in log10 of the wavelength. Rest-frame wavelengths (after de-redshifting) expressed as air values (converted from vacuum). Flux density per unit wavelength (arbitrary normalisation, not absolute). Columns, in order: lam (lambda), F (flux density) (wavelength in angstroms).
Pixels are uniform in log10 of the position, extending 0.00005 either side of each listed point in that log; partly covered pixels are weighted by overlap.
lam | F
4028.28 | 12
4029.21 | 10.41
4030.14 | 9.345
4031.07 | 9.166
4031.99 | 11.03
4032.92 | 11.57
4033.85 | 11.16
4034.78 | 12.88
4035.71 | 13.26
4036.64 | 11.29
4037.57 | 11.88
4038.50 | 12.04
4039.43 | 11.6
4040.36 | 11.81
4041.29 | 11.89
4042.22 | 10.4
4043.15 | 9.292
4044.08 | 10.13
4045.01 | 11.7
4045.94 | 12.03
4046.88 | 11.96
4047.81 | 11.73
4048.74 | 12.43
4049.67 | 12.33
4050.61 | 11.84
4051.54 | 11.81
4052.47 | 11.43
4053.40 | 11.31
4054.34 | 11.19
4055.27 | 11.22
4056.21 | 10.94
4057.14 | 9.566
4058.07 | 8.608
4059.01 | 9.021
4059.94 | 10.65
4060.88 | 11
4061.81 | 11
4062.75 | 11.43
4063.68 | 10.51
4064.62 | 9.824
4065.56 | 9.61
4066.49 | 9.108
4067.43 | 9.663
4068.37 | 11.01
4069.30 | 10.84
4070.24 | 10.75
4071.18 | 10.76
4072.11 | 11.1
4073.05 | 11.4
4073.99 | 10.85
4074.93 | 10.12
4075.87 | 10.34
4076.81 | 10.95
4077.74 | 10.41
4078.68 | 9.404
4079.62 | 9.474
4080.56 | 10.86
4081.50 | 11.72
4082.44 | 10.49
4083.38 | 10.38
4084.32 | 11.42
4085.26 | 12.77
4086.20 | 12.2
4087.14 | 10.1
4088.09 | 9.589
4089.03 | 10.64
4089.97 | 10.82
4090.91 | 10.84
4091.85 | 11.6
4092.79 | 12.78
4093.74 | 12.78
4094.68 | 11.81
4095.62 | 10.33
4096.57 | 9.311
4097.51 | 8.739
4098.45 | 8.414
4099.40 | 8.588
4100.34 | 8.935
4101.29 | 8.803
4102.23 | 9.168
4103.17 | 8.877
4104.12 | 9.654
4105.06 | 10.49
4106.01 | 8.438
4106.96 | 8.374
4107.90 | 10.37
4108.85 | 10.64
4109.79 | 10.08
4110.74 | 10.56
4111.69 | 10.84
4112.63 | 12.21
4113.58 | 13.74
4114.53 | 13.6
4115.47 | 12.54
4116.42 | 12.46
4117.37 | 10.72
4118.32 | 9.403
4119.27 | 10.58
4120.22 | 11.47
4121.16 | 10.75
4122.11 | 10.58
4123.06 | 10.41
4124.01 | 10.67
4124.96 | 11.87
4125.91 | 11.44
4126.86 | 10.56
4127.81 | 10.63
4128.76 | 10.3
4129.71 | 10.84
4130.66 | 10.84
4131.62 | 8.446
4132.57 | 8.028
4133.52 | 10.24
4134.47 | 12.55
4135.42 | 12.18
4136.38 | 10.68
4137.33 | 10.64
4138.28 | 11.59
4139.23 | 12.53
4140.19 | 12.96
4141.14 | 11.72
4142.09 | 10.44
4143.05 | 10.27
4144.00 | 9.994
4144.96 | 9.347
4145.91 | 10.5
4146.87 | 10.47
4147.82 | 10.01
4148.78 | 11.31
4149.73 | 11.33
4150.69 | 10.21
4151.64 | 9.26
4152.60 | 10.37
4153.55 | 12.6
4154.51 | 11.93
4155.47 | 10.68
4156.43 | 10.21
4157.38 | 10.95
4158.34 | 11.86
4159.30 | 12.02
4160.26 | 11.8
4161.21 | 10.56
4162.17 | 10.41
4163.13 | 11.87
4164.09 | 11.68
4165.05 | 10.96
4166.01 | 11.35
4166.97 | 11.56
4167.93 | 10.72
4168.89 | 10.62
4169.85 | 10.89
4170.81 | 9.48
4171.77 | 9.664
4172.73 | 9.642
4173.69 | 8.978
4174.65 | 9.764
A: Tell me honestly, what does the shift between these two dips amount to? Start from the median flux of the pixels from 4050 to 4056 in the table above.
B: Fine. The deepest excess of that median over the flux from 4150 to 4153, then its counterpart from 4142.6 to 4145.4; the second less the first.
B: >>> -0.1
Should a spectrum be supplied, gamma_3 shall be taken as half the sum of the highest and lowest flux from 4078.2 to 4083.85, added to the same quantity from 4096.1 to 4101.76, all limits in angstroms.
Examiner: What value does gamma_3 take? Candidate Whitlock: 19.4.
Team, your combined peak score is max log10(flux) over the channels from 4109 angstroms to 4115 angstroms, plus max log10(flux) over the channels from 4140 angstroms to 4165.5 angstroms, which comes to 2.25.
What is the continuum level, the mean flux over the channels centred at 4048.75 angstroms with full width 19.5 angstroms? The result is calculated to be 11.2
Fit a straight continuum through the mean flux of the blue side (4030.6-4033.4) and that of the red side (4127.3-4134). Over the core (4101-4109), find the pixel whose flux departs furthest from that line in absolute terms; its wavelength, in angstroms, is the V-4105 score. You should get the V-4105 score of 4106.96 angstroms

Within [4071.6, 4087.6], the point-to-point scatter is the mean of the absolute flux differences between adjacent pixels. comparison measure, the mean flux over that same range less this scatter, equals 10.0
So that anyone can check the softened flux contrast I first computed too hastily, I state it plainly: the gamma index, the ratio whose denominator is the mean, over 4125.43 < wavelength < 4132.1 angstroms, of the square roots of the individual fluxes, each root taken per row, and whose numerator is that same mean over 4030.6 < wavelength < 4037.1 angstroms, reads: 1.05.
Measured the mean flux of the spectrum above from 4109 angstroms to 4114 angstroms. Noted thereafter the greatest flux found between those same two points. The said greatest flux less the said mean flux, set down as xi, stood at 2.3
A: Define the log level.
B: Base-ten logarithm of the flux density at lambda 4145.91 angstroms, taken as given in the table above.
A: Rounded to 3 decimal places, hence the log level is 1.021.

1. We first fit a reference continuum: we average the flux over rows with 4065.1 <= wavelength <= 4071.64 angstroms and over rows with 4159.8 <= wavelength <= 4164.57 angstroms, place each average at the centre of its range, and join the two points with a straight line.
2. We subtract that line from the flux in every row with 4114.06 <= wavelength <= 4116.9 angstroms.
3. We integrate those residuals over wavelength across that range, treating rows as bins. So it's 6.0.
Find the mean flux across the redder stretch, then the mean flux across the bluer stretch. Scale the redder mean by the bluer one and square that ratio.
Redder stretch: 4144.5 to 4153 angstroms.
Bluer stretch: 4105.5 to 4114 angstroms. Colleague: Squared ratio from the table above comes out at 0.95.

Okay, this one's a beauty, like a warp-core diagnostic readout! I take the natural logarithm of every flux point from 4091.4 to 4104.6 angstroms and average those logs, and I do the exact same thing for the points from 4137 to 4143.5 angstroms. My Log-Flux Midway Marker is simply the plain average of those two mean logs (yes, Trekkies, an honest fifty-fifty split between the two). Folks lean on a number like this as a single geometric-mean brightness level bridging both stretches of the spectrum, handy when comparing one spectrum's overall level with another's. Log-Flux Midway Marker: 2.36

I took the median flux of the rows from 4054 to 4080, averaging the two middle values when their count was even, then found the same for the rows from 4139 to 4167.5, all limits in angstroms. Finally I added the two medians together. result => 21.7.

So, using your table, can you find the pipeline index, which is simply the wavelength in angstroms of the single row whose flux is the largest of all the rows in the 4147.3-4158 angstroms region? 4153.55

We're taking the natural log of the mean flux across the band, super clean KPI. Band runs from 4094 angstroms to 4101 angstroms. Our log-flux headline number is 2.25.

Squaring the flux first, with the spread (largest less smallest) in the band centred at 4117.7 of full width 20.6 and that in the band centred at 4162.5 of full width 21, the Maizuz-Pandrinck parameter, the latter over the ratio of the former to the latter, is 47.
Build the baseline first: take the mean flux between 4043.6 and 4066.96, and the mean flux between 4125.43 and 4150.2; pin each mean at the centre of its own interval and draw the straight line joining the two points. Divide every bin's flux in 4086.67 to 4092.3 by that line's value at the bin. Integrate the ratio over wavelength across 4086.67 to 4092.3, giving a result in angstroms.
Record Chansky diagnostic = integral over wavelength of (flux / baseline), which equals 6 angstroms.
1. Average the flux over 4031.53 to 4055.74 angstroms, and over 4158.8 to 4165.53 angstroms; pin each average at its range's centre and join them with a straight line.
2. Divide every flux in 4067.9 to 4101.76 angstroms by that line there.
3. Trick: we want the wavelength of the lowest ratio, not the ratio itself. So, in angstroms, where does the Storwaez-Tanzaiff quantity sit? 4098.45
